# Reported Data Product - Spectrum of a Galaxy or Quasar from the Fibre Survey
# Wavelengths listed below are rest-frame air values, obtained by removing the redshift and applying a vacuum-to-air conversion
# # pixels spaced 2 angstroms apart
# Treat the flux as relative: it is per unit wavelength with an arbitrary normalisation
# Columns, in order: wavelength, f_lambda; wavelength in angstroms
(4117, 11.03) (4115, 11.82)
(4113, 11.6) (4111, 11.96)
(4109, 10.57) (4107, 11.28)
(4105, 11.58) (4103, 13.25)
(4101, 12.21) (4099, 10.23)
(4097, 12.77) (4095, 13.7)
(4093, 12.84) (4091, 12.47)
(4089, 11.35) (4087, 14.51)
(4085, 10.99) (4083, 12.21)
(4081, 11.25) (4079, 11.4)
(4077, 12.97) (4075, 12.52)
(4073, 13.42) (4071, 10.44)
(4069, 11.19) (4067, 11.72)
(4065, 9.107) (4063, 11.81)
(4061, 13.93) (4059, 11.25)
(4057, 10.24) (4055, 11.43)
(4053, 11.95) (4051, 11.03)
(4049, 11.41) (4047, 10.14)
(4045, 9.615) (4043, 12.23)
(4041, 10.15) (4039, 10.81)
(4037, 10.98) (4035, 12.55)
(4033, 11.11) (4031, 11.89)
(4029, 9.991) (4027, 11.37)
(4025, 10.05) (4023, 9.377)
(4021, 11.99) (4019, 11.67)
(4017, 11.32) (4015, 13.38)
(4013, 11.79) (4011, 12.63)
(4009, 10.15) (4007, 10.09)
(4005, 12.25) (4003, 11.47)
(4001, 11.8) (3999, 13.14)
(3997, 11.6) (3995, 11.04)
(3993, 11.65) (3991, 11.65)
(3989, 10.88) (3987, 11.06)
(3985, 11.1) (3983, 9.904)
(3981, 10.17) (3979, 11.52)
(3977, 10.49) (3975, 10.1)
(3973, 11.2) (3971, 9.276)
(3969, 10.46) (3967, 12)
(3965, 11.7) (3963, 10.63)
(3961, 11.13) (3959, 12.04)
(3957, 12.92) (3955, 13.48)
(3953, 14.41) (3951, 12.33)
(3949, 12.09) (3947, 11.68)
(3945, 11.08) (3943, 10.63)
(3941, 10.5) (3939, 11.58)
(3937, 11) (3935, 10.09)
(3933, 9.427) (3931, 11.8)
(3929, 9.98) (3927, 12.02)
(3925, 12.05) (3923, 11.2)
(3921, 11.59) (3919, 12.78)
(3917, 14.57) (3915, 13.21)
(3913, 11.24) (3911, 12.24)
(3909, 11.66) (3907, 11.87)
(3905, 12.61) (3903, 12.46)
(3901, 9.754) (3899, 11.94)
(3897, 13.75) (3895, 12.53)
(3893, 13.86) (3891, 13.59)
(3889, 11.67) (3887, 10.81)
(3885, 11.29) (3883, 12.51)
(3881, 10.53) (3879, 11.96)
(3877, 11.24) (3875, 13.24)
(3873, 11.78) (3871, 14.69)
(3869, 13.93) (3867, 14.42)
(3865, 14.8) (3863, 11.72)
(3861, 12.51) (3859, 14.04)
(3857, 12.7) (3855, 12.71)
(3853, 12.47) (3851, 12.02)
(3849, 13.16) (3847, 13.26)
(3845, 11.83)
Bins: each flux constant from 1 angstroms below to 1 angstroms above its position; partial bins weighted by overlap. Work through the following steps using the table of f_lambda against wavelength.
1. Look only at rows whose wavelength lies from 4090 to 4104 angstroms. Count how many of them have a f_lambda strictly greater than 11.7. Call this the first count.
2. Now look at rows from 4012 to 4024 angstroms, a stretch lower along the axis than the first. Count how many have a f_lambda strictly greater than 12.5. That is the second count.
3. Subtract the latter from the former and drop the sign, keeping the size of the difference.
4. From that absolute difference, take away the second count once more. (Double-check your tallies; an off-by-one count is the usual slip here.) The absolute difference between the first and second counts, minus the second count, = 4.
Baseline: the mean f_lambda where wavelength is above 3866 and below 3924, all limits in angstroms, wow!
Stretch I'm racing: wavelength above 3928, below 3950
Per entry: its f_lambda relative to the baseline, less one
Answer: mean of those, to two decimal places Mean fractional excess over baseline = -0.12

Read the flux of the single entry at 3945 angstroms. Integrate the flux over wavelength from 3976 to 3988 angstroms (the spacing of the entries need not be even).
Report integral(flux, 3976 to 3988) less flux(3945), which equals 117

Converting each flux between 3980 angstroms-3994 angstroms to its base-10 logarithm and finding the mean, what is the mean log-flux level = 1.037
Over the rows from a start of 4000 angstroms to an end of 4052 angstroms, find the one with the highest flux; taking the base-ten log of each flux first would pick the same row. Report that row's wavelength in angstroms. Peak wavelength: 4015 angstroms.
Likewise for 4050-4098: 4087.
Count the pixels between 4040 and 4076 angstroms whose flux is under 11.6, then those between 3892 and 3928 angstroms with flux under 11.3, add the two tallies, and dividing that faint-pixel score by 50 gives 0.28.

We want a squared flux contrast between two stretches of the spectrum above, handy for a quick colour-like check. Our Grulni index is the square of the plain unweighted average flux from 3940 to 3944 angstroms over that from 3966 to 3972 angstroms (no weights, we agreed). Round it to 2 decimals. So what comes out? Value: 1.00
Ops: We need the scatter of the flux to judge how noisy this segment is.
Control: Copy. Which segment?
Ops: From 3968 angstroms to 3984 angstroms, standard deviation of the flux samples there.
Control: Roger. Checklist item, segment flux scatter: 0.7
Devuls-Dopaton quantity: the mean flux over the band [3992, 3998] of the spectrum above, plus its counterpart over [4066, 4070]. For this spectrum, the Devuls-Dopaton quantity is 22.9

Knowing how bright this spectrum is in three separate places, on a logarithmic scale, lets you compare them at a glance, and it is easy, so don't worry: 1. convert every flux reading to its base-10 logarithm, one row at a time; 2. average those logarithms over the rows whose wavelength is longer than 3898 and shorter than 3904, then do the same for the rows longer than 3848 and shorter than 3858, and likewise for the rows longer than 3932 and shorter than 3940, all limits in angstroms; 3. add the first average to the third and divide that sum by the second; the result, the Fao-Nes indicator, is 1.89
